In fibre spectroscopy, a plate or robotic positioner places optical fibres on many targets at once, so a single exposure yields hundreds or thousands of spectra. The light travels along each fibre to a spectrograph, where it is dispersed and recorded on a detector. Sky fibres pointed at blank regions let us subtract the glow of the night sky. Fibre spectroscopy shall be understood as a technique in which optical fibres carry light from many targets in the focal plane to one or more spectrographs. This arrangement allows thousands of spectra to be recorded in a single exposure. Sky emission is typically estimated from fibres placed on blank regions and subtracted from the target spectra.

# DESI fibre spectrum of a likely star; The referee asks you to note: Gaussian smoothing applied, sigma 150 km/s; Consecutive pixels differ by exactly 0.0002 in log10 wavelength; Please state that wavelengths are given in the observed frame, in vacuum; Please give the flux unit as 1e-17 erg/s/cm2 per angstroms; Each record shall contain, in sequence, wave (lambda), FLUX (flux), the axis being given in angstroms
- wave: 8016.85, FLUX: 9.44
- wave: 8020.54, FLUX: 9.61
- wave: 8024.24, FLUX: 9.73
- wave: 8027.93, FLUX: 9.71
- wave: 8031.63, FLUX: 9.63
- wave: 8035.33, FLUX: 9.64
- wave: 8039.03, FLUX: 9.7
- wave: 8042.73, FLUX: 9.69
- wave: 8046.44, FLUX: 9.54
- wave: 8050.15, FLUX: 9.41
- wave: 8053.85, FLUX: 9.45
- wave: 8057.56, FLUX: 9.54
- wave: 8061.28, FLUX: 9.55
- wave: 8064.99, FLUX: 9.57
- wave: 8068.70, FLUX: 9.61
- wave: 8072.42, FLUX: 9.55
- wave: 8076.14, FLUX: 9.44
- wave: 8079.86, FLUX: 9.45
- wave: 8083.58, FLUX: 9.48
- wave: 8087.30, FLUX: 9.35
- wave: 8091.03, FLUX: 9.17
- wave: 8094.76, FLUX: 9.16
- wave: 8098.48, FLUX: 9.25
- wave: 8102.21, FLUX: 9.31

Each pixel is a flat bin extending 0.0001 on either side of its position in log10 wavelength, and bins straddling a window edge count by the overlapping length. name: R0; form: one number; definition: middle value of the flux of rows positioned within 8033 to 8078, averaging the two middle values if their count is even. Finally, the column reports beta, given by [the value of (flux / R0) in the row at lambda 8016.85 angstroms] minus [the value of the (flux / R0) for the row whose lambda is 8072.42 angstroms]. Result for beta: -0.01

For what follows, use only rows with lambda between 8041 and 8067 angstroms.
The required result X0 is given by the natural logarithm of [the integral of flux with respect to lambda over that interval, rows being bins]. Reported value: 5.5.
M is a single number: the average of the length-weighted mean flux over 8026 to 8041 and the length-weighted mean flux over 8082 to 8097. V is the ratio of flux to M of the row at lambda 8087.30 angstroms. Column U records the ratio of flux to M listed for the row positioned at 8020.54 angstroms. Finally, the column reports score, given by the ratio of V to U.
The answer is 0.97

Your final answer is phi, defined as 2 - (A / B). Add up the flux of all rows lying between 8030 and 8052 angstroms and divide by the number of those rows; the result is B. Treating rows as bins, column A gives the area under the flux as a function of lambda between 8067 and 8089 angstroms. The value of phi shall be -19.7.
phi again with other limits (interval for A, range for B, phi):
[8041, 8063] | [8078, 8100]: -20.5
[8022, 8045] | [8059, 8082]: -21.4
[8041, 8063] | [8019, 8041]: -19.7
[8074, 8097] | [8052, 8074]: -20.5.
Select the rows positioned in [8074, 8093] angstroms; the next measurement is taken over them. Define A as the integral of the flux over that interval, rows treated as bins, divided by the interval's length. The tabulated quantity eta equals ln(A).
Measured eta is 2.24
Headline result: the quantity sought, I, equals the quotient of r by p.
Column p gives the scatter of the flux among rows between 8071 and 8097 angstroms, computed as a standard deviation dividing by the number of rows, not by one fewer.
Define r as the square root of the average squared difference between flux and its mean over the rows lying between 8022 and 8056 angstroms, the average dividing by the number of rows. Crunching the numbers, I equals 0.78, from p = 0.142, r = 0.11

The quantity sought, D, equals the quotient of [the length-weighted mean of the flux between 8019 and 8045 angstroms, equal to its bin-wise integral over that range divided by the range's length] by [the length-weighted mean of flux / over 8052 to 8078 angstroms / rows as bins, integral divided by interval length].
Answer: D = 1.01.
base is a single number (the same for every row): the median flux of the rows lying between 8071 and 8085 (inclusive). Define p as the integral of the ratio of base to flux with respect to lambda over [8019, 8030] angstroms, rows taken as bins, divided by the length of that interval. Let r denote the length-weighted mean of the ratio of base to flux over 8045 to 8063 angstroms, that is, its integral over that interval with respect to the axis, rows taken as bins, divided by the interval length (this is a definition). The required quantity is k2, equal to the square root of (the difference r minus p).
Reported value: 0.14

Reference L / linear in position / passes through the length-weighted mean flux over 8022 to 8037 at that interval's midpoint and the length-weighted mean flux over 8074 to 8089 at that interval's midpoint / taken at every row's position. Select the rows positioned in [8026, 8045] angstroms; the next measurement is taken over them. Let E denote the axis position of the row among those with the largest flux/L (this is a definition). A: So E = 8042.73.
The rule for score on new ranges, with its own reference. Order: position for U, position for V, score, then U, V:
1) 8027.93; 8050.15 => 0.97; 1.024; 0.99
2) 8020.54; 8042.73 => 1.01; 1.014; 1.02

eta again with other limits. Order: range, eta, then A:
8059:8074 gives 2.26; 9.57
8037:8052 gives 2.26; 9.59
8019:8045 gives 2.27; 9.67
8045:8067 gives 2.25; 9.51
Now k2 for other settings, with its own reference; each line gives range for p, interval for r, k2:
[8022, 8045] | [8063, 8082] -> 0.13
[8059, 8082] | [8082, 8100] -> 0.16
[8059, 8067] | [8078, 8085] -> 0.10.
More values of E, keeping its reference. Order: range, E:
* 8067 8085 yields 8068.70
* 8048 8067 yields 8064.99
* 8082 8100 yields 8083.58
